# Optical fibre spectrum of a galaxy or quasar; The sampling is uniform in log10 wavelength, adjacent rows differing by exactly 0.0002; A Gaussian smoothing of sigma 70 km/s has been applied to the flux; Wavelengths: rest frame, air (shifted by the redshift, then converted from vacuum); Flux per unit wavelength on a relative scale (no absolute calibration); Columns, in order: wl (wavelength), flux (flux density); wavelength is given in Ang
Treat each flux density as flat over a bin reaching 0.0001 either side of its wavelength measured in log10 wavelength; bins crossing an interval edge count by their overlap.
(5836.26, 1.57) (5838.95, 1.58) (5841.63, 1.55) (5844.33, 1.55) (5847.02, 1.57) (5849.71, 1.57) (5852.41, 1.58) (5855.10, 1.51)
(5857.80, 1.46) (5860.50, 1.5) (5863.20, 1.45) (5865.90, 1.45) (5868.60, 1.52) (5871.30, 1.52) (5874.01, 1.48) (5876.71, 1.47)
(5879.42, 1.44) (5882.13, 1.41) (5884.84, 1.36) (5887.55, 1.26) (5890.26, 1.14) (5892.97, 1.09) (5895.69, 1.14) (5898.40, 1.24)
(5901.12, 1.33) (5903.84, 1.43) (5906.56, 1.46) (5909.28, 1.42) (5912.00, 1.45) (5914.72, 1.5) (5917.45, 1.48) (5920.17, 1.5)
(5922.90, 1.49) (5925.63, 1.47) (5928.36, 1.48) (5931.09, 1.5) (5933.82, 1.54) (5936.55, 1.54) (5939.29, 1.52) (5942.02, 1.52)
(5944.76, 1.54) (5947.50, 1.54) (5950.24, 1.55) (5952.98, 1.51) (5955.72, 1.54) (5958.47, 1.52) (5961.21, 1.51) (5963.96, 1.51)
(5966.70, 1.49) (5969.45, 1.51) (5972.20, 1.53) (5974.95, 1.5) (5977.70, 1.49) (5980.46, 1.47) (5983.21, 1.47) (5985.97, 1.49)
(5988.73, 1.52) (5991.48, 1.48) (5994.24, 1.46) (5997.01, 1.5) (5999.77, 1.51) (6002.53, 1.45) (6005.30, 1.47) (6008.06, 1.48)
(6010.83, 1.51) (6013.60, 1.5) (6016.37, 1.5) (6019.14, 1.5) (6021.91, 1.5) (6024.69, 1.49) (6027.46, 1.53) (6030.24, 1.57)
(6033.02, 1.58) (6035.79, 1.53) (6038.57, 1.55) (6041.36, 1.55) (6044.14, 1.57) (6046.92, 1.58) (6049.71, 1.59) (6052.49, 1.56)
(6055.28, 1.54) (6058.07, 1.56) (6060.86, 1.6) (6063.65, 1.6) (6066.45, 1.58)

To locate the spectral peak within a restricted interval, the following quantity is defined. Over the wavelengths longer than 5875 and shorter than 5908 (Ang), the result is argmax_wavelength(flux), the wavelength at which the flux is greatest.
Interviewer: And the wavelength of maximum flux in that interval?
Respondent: 5876.71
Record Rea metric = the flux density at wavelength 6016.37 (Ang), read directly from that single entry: 1.5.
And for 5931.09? 1.5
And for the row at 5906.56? 1.46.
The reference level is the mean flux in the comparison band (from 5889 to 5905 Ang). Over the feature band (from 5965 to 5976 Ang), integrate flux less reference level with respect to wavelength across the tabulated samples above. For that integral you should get 3.1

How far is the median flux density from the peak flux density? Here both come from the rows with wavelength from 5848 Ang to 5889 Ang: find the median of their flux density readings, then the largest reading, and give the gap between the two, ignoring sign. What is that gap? 0.11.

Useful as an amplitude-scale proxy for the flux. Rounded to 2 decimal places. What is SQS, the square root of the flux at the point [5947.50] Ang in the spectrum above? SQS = 1.24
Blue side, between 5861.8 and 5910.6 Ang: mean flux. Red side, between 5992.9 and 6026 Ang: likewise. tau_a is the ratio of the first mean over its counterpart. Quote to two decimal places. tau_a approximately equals 0.92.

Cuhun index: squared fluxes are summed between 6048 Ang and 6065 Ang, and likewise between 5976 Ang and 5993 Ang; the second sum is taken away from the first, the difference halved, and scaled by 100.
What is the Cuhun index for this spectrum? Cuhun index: 81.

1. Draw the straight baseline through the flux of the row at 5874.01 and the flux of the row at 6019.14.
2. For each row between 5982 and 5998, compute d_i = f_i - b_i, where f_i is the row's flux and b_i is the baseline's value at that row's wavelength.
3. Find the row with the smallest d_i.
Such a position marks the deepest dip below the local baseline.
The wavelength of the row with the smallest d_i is 5994.24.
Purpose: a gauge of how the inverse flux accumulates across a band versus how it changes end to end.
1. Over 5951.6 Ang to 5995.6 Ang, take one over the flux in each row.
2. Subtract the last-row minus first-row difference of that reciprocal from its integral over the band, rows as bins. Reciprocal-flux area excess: 29.3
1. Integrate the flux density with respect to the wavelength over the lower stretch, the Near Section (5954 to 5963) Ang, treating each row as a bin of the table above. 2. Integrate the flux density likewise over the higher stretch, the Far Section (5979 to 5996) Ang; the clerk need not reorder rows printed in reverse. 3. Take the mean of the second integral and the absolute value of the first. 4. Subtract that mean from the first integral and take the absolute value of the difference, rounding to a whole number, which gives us 6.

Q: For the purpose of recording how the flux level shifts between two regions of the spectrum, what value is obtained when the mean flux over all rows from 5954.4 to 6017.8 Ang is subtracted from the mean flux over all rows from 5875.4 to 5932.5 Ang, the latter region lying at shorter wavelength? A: -0.112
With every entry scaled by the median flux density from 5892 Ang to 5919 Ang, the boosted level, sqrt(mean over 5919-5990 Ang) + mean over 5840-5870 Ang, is 2.10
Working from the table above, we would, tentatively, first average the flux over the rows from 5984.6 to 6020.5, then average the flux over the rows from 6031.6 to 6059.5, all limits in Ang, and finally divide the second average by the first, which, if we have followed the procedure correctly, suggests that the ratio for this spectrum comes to 1.05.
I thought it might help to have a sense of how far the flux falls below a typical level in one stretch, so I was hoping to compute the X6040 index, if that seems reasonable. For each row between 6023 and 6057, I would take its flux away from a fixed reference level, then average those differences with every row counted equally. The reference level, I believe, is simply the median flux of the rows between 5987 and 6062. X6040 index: -0.033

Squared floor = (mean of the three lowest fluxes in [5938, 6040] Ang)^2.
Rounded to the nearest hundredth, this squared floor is 2.13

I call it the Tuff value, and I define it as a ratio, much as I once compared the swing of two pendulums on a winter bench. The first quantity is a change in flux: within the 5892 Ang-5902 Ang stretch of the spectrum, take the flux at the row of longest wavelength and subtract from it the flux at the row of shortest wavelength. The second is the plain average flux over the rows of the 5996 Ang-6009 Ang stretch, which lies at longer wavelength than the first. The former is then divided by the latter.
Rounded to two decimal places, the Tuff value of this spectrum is 0.16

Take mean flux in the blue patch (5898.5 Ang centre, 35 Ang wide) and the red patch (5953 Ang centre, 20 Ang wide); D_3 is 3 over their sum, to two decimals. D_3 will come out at 1.05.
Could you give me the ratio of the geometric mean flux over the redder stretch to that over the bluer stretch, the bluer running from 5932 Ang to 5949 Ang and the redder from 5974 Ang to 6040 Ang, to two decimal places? 0.98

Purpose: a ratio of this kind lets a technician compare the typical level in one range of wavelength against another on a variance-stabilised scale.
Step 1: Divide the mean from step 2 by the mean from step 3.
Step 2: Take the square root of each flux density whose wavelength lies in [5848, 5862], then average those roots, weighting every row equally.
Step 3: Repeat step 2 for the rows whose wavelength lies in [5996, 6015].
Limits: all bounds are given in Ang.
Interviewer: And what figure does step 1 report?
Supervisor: 1.01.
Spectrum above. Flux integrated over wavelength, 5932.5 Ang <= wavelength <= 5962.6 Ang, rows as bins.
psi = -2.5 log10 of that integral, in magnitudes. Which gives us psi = -4.2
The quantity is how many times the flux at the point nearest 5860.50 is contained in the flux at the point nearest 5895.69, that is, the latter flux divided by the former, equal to 0.76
